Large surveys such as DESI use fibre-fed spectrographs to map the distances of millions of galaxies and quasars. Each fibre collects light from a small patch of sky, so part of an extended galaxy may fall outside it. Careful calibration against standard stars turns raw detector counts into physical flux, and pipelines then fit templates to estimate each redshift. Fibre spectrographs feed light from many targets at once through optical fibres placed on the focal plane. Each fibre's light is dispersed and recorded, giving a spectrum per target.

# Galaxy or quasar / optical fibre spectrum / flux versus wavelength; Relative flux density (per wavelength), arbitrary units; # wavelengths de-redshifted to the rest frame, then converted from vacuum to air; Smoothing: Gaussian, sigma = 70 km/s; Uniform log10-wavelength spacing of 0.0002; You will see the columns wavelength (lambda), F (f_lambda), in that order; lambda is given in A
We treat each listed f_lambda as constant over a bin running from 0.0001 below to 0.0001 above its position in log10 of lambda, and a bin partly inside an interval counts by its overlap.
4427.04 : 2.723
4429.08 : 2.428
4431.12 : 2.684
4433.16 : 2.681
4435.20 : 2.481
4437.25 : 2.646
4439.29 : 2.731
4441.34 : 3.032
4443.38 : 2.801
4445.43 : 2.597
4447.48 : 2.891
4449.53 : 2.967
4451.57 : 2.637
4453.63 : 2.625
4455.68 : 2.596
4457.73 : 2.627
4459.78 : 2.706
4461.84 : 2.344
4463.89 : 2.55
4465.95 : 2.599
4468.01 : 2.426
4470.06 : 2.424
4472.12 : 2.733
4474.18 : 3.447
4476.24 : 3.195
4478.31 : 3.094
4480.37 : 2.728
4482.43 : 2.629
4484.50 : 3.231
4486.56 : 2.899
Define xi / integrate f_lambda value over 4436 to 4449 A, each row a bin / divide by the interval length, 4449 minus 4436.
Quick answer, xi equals 2.78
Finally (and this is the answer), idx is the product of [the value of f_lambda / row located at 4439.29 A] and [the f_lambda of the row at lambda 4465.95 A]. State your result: 7.1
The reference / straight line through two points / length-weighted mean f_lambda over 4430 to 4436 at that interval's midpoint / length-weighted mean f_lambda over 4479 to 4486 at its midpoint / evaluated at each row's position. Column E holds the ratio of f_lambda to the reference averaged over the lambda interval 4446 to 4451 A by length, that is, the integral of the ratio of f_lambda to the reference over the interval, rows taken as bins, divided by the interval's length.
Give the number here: 1.06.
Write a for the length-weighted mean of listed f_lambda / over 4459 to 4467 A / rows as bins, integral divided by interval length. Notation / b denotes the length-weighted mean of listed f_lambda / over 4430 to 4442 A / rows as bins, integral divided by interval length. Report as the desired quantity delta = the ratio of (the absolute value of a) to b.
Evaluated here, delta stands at 0.94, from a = 2.54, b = 2.70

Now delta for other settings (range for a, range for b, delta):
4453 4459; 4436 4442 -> 0.95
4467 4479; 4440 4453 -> 1.02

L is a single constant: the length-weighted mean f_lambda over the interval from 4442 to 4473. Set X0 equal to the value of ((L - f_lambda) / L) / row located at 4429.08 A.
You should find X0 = 0.08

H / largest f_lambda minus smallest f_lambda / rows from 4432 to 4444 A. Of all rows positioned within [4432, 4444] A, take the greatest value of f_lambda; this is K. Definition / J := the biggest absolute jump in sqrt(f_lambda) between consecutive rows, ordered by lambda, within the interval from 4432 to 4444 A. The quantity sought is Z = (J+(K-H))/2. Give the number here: 1.28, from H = 0.6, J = 0.089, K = 3.032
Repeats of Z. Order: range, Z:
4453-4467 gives 1.23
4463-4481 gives 1.31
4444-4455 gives 1.35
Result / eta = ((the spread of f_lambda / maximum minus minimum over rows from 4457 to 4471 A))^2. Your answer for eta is 0.13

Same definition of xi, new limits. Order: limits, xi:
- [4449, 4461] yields 2.68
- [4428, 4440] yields 2.61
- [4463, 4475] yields 2.69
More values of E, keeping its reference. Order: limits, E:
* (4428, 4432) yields 0.98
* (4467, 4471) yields 0.87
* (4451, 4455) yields 0.96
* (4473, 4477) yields 1.16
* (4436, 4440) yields 1.01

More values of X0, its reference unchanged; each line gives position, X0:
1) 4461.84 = 0.11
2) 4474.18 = -0.31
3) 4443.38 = -0.06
